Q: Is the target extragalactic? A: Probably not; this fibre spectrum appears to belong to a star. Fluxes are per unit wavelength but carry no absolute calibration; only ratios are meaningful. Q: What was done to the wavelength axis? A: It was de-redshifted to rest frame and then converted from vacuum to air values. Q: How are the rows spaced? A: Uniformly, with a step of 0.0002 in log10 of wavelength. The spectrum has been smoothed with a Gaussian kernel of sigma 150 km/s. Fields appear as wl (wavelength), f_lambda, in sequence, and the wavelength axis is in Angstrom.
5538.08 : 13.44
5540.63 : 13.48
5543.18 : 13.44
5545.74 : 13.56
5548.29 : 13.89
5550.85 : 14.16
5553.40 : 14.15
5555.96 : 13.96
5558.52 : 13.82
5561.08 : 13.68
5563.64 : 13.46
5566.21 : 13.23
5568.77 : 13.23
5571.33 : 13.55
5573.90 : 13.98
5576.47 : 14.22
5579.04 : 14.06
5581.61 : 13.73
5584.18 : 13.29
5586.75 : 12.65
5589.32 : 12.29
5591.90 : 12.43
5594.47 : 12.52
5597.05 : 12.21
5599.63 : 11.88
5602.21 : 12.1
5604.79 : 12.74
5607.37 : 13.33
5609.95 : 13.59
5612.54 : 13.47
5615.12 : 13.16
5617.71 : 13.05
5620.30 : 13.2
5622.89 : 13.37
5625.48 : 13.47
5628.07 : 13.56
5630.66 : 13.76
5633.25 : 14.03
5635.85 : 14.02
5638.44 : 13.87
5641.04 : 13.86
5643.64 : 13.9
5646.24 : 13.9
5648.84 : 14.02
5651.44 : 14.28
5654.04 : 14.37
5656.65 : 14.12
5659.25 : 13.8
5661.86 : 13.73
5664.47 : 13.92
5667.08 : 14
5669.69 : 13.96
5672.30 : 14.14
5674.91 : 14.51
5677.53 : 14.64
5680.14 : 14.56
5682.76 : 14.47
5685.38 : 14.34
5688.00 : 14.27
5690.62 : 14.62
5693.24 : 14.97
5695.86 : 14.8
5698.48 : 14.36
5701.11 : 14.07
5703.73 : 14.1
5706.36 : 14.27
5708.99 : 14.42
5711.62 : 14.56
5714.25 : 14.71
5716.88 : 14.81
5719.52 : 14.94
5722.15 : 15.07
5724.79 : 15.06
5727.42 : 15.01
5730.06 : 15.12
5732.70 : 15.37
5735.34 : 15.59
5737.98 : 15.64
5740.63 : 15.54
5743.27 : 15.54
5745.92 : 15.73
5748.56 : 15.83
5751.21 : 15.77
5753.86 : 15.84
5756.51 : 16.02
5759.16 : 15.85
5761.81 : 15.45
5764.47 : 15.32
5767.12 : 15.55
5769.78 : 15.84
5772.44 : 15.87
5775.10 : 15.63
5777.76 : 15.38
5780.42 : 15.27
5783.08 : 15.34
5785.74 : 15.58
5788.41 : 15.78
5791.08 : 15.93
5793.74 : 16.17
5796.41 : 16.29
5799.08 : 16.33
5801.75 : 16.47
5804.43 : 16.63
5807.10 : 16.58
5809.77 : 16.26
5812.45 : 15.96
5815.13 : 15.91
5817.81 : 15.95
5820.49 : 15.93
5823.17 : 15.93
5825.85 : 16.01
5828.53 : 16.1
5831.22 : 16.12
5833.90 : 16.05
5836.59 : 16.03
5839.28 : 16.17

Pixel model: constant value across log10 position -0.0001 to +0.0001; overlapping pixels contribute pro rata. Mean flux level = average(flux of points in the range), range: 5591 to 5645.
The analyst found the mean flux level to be 13.2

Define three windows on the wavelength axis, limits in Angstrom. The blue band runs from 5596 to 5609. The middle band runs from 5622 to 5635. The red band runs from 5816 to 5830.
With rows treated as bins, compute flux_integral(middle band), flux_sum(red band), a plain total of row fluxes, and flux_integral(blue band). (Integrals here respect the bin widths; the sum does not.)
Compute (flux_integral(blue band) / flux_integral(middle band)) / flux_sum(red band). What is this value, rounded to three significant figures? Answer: 0.0114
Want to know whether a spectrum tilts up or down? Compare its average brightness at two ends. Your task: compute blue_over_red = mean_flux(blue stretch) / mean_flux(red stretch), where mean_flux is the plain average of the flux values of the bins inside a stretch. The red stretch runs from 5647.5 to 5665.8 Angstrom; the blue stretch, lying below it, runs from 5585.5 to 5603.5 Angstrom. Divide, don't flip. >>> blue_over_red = 0.88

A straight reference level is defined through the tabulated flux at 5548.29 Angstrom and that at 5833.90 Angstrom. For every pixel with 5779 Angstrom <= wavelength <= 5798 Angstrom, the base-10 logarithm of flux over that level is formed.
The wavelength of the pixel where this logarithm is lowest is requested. 5780.42 Angstrom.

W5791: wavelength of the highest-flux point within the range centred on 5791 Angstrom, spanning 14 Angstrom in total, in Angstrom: 5796.41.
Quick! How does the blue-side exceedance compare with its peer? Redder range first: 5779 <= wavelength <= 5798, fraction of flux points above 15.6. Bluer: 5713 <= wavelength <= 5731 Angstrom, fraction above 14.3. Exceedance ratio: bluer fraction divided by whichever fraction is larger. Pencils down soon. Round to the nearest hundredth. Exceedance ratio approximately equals 1.00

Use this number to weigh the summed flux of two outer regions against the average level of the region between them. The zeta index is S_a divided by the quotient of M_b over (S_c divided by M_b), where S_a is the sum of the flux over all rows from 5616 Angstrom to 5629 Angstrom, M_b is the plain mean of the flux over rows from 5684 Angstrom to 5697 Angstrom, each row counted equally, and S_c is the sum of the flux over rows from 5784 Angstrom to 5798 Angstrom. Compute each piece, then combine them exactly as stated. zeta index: 24.9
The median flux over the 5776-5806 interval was 15.93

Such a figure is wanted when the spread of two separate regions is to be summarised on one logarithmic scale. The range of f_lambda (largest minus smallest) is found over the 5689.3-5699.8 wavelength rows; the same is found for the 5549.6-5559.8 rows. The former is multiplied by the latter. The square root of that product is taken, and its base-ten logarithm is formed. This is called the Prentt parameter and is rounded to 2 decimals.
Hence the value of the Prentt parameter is -0.34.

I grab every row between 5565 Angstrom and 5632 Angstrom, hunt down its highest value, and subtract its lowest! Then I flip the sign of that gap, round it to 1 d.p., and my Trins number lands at -2.3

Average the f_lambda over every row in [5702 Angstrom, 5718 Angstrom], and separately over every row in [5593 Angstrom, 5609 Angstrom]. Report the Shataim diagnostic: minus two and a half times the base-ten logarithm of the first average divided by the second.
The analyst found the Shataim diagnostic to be -0.16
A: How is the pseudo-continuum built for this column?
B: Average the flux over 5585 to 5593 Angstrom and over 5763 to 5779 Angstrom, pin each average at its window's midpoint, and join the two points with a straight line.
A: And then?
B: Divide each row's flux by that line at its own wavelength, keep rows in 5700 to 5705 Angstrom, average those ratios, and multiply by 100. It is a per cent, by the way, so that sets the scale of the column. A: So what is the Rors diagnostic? 98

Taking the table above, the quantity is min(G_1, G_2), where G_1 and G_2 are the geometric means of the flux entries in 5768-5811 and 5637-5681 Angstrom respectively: 14.1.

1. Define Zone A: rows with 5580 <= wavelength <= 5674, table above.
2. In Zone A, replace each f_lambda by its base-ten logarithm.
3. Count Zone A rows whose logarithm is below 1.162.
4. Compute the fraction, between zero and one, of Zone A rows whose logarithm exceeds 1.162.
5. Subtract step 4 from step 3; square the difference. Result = 1296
